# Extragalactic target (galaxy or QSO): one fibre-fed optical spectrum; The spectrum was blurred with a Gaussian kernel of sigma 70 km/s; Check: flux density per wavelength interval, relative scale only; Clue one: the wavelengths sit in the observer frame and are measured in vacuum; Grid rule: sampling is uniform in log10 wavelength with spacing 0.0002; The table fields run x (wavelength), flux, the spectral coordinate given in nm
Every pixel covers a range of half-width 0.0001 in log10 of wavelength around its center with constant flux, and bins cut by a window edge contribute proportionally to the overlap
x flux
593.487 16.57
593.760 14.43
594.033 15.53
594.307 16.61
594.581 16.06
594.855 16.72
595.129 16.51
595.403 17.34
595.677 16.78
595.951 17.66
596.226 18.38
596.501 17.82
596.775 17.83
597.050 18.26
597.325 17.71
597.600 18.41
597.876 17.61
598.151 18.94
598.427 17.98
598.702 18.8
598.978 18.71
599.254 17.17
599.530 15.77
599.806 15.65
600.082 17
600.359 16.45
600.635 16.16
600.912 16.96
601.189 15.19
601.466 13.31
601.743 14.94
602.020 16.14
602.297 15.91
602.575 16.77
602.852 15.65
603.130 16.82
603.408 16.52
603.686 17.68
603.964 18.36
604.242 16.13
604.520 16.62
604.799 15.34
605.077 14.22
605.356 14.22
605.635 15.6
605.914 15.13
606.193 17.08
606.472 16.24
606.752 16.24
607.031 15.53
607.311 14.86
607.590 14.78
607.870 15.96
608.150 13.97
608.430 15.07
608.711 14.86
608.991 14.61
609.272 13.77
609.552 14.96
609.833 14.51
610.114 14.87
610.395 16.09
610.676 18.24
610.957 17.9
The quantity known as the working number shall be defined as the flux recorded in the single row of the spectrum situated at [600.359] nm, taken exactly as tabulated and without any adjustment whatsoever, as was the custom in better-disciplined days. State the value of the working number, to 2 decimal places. 16.45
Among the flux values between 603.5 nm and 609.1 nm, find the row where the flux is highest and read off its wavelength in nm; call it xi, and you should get 603.964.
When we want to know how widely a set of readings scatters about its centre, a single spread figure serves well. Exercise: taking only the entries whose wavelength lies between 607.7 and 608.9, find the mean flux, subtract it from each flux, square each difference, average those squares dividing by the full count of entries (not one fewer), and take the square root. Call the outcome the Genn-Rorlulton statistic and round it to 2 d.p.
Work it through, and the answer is 0.71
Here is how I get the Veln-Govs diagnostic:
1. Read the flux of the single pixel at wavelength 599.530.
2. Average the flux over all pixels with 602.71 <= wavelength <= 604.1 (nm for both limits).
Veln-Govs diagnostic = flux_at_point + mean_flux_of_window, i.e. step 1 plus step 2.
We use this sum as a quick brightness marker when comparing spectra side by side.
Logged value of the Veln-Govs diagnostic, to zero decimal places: 33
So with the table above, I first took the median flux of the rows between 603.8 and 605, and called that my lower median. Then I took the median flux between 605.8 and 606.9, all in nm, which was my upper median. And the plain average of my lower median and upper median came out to 16.3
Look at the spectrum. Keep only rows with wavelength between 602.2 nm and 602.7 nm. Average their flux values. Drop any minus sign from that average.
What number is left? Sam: 16.3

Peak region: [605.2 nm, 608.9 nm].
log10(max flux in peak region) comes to 1.23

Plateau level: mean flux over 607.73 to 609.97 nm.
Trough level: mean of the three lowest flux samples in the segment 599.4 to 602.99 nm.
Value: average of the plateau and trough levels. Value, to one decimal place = 14.6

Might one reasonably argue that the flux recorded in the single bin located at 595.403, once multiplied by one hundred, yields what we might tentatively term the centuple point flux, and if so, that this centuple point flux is 1734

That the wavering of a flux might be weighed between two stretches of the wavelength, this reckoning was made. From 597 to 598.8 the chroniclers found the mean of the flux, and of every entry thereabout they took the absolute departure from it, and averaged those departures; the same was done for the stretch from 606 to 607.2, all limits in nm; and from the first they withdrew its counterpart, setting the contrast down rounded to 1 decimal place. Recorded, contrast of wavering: 0.0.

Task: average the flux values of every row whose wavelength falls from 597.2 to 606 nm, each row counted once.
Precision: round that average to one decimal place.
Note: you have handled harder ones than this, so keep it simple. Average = 16.5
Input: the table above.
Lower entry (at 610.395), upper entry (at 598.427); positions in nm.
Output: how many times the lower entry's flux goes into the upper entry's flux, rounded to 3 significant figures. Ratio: 1.12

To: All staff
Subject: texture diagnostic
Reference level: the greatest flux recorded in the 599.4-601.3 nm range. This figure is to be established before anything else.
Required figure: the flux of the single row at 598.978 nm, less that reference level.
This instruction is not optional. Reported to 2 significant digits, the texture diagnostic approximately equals 1.7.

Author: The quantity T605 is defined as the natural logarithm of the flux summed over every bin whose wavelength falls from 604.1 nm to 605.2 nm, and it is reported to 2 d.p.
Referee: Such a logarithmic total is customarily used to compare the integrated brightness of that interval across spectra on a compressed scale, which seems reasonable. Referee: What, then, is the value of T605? 4.13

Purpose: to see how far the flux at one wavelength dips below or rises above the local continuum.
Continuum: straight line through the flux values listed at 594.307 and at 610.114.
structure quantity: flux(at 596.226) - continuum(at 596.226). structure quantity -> 2.0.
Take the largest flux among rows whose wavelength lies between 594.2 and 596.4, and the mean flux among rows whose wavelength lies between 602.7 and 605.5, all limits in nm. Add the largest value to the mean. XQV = 34.5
